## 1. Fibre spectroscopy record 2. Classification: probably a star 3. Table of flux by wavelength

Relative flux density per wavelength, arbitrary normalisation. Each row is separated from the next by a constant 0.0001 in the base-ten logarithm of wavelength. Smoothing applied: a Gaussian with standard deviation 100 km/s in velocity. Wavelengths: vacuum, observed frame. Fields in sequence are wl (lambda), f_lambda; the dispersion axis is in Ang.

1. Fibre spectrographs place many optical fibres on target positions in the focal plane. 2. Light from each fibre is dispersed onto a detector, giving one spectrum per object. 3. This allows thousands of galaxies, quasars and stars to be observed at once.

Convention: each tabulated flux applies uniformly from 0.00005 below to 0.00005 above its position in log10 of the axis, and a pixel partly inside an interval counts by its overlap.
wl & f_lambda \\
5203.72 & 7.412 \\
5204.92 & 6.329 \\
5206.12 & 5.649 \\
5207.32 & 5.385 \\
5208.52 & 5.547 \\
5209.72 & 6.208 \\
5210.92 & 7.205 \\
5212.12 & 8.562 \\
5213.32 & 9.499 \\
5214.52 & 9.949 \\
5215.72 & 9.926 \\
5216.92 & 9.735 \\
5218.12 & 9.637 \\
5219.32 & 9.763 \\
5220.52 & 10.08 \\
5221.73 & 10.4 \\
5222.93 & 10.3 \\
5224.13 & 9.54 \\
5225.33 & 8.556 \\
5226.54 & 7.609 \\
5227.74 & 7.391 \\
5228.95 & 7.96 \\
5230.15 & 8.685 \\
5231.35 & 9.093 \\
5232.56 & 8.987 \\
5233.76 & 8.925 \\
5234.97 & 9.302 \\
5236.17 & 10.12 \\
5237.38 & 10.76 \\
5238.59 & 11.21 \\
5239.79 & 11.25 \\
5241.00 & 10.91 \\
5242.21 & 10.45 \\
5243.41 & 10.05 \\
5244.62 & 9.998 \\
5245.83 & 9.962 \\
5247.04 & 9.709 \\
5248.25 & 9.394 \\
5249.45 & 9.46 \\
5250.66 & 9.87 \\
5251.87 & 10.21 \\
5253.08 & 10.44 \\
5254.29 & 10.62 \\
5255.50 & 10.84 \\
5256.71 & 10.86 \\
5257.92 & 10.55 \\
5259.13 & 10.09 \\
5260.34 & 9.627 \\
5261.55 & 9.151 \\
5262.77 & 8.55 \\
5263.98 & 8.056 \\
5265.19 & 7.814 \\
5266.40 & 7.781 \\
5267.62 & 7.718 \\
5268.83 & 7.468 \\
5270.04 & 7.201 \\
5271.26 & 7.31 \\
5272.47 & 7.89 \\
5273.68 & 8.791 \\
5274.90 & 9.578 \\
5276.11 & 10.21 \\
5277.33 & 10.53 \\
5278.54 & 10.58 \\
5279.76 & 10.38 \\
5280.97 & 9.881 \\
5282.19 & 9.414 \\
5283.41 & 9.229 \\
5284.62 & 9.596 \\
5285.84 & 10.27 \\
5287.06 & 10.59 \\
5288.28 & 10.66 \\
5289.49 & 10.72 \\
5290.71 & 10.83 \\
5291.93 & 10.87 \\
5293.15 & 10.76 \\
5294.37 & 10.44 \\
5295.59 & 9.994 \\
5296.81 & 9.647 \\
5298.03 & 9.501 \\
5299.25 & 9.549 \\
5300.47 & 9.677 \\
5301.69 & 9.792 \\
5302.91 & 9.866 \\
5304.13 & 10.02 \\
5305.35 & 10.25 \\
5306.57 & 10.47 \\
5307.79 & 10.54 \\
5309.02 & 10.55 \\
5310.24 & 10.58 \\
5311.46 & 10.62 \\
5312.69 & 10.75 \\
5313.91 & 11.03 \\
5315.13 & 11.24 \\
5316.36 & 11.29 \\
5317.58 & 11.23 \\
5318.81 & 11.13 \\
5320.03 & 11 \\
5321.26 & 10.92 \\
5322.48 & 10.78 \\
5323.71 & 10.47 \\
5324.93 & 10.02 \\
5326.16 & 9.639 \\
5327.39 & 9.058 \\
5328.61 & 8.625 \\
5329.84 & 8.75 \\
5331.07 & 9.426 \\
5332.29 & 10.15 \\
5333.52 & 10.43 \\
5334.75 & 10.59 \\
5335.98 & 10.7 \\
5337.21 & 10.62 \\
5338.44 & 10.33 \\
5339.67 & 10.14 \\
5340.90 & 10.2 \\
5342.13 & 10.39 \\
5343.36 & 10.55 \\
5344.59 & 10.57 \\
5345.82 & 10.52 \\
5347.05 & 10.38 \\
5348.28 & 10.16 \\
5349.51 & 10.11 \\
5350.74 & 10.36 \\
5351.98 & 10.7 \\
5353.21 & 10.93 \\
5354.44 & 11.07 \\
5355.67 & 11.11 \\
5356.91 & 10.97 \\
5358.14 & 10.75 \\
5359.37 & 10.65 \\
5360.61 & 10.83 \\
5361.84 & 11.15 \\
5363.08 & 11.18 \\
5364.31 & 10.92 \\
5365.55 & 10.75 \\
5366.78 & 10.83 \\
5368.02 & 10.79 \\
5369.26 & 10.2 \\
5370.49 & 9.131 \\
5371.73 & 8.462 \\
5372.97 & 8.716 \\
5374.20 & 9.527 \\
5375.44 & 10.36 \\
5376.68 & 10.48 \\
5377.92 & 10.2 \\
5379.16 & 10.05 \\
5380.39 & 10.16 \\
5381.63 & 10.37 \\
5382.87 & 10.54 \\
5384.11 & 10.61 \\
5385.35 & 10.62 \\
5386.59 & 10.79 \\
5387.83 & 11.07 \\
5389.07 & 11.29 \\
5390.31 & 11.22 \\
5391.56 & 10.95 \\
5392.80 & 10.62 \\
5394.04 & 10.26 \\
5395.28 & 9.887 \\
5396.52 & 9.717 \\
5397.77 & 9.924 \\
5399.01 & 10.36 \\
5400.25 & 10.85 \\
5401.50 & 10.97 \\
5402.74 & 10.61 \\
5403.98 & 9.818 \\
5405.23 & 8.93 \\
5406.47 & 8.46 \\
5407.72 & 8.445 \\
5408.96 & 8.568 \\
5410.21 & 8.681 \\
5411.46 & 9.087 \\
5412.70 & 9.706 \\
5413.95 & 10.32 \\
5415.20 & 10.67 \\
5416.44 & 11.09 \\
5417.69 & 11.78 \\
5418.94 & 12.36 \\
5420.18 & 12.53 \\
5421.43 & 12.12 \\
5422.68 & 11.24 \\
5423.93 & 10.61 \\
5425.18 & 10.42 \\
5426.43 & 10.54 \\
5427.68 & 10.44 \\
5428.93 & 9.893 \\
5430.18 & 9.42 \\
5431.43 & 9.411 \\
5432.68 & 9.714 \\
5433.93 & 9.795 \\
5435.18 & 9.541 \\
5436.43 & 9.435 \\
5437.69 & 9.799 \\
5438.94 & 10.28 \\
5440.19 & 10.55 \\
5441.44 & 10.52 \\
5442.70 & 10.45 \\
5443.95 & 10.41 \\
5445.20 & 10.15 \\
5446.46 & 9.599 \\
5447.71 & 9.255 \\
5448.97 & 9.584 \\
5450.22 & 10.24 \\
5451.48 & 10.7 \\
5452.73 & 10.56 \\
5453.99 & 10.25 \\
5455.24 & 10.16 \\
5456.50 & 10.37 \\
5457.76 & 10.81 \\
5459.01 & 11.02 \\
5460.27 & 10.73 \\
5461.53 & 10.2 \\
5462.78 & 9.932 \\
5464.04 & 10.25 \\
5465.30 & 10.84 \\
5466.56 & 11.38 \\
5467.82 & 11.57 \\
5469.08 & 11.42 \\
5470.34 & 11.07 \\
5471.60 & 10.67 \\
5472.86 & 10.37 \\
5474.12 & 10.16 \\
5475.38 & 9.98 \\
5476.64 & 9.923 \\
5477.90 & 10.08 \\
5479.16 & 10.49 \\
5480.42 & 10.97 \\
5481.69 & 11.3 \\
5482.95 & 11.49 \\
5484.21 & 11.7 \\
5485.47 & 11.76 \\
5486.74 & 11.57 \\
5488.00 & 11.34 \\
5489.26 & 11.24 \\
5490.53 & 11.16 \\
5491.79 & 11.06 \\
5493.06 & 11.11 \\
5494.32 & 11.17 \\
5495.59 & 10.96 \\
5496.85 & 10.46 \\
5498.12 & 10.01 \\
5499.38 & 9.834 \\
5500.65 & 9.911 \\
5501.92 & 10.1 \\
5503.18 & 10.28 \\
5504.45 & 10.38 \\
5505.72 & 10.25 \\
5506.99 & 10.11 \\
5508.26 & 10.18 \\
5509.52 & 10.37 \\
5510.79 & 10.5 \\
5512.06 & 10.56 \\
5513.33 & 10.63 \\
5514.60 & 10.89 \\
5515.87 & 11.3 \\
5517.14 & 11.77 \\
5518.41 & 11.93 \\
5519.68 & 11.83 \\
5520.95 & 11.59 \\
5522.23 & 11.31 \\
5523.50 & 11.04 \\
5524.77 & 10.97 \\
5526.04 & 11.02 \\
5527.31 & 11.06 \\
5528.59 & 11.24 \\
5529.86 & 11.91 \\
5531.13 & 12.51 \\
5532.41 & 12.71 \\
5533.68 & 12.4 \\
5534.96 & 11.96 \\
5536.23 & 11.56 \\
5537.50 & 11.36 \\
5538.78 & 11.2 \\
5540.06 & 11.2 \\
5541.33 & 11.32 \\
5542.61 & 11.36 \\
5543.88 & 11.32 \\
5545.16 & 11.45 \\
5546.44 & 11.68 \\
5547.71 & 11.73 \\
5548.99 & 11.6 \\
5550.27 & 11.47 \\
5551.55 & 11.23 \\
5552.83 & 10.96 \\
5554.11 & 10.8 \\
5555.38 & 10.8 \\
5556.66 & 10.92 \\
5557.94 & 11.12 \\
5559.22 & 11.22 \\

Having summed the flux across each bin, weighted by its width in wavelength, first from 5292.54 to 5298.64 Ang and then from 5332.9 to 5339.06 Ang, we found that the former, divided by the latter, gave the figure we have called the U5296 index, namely 0.95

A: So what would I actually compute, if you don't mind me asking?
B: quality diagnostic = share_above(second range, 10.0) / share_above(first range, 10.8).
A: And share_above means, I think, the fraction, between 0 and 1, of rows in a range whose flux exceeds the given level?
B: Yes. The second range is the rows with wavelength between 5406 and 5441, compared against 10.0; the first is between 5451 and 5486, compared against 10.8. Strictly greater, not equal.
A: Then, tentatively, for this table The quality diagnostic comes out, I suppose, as 1.2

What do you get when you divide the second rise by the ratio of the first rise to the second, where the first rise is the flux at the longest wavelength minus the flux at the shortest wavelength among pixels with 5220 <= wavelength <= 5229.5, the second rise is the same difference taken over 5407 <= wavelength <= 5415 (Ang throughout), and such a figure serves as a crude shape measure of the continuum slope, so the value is -1.7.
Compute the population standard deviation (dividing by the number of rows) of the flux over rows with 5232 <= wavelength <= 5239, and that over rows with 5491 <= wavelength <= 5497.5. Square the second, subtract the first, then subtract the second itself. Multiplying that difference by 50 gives -54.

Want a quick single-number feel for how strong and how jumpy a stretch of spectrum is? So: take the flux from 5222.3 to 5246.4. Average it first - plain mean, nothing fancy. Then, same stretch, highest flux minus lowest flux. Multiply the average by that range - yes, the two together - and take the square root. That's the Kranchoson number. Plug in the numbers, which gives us 6.1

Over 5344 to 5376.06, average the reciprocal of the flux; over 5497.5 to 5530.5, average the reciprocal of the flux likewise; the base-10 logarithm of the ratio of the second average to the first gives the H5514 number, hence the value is -0.016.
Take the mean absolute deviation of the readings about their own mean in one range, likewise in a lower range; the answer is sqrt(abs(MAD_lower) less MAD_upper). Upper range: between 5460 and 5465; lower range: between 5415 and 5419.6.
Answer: 0.6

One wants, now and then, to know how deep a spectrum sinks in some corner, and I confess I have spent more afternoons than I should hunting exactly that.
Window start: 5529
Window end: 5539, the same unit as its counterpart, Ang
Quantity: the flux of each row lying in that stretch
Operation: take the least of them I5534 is 11.2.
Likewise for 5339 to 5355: 10.11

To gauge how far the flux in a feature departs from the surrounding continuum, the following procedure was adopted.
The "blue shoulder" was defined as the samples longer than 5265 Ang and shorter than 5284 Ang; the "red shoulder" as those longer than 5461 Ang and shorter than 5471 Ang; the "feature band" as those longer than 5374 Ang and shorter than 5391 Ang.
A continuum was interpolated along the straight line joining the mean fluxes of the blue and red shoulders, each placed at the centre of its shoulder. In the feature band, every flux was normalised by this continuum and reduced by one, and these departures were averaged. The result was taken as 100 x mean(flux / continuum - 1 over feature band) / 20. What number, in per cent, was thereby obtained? 0.3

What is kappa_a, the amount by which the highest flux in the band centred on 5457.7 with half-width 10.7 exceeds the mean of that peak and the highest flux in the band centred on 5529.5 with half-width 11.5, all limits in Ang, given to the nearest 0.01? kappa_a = -0.57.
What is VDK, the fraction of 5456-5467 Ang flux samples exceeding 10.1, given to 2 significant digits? 0.89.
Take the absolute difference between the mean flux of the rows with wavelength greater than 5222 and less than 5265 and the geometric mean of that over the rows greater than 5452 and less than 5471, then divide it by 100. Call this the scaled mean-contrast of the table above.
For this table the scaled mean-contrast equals 0.010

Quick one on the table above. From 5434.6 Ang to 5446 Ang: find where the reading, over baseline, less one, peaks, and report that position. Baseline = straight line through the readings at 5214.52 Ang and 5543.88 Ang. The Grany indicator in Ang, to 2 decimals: 5440.19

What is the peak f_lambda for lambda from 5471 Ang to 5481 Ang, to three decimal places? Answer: 10.970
